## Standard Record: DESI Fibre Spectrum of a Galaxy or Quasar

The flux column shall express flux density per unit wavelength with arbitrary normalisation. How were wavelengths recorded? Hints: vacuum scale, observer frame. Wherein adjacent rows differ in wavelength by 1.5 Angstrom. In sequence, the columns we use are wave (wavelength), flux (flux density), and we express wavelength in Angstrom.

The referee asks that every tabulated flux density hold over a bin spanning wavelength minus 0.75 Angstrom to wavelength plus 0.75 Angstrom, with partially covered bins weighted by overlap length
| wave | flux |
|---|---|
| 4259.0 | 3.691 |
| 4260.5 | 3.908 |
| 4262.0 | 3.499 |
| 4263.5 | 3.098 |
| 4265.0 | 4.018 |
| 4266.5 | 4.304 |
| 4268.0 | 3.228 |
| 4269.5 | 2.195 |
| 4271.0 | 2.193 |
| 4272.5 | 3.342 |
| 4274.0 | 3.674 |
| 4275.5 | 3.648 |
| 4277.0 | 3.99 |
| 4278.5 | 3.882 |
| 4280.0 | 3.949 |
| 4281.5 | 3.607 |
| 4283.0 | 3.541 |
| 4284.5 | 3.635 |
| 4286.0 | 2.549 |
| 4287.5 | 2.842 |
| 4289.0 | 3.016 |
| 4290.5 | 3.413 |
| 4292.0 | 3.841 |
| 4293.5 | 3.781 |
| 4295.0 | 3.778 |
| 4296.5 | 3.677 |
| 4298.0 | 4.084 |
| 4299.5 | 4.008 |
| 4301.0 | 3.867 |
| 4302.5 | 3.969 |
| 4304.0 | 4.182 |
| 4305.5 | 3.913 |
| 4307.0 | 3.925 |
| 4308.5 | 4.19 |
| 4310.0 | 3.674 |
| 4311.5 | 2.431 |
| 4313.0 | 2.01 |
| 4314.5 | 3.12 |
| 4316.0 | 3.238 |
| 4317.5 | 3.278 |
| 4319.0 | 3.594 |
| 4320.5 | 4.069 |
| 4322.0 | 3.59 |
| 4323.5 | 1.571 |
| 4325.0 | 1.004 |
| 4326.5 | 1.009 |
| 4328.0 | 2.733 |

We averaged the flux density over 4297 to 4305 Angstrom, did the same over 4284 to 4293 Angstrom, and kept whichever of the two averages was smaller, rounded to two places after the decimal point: 3.22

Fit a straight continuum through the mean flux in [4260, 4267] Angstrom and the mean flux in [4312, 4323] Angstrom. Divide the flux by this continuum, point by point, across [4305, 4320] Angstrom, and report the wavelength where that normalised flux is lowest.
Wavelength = 4313.0 Angstrom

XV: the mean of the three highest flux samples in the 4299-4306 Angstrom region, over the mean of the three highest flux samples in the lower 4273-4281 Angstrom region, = 1.03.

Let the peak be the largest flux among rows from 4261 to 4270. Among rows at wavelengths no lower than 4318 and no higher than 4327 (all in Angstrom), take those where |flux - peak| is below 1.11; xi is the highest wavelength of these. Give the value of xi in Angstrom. 4322.0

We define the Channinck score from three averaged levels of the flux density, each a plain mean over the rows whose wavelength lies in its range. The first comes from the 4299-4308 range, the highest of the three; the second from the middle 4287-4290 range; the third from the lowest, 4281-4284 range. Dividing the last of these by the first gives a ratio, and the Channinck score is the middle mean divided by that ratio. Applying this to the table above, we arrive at 3.3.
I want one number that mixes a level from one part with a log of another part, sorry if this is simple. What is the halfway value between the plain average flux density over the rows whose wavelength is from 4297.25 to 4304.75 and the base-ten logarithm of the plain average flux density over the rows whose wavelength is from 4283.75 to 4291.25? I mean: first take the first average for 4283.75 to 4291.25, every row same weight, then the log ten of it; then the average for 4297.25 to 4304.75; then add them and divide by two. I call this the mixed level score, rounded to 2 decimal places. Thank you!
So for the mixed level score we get 2.26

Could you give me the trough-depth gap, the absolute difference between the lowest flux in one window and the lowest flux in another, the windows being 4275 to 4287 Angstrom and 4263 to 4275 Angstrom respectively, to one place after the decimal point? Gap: 0.4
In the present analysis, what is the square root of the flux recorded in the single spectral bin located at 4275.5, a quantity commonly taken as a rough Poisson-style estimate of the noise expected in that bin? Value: 1.91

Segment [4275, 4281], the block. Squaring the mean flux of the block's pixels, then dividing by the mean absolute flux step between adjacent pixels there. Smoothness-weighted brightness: 87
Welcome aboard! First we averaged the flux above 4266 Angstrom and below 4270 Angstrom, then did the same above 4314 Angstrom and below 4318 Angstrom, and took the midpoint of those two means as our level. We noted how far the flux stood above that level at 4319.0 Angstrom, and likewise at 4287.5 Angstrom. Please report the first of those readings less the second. 0.75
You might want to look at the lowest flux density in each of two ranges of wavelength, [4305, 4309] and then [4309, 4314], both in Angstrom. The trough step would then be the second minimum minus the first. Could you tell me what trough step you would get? -1.9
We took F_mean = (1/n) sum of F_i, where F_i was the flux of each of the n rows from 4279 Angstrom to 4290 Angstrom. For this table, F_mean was 3.3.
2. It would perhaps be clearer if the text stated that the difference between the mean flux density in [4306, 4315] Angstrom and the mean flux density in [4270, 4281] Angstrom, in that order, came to -0.3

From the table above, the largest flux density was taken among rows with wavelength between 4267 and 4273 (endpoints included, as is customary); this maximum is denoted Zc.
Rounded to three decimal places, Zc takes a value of 3.342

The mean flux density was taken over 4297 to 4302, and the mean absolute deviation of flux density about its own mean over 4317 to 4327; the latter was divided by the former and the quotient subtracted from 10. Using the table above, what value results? 9.70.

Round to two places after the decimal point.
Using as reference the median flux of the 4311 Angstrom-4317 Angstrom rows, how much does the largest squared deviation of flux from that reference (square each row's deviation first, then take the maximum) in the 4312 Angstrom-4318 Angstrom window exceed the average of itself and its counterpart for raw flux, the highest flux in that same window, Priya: -1.35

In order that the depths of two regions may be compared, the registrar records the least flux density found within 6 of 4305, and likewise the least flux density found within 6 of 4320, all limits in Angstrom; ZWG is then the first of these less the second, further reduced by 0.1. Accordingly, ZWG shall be 2.6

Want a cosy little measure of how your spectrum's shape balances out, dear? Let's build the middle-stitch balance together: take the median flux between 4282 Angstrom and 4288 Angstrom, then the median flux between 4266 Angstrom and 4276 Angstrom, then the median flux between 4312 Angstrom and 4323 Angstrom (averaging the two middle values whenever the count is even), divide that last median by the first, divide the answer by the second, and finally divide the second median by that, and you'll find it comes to 11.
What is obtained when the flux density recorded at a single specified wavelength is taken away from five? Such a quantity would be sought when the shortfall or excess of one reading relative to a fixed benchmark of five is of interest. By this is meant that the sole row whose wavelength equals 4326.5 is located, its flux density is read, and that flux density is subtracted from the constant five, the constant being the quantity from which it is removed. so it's 3.99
